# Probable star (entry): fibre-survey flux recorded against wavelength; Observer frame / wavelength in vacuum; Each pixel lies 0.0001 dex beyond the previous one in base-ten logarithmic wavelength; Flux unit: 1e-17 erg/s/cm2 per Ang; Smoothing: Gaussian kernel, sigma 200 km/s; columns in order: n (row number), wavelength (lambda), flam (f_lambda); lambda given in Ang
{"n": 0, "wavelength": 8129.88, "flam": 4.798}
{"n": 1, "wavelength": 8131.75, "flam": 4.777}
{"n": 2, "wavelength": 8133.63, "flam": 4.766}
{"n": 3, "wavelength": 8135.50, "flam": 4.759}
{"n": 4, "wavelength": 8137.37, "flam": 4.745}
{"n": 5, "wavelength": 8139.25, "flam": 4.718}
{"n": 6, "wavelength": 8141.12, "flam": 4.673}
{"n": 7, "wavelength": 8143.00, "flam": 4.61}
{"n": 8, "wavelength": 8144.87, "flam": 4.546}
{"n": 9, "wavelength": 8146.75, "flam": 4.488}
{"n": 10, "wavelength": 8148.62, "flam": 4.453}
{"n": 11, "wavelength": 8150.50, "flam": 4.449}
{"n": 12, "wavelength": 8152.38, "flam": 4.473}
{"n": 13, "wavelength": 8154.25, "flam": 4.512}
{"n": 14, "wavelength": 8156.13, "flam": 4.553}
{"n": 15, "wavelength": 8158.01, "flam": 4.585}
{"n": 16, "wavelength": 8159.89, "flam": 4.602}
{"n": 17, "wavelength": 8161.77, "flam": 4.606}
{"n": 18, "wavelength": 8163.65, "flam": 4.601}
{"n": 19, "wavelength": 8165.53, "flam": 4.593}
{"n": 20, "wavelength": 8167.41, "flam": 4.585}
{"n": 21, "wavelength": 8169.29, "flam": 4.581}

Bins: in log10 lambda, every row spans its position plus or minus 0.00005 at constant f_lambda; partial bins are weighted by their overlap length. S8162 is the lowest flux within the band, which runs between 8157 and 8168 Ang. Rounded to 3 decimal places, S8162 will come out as 4.585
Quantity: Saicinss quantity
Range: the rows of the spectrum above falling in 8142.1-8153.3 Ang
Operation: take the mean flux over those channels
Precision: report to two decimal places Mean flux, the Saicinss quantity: 4.50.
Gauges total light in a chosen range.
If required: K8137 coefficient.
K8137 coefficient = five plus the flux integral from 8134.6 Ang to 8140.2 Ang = 31.6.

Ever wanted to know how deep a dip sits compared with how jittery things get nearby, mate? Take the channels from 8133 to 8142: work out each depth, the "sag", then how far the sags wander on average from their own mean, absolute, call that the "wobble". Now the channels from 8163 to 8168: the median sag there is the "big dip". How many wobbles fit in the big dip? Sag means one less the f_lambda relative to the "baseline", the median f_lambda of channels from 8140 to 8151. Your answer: -2.6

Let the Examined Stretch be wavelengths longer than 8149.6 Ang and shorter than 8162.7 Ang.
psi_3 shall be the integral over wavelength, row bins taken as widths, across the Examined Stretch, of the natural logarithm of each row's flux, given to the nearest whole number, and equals 20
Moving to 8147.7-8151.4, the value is 6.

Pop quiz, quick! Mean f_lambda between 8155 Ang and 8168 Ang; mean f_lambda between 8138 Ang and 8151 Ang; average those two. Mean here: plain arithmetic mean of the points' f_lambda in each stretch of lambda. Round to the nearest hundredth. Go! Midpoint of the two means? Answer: 4.58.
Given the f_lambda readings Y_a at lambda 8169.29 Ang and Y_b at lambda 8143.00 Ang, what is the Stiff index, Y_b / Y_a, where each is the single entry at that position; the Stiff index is 1.01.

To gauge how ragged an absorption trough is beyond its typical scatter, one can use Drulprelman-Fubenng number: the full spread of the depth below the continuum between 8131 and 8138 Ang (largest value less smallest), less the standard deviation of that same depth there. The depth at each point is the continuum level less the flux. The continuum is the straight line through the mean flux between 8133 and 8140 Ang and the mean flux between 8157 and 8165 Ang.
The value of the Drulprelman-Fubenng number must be 0.003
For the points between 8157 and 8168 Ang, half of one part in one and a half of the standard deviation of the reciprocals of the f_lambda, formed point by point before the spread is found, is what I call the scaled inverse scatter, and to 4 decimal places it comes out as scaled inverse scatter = 0.0001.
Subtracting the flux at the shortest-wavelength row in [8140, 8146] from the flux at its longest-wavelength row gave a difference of -0.13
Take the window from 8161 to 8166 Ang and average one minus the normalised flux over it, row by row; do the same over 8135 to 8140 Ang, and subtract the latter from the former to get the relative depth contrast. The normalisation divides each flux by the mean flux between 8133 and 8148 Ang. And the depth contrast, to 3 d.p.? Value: 0.030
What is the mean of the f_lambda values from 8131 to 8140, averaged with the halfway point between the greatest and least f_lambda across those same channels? 4.75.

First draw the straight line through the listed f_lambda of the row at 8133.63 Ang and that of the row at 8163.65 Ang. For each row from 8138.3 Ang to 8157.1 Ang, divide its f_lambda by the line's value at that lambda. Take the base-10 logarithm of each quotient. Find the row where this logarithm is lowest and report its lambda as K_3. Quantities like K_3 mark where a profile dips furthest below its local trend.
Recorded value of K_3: 8148.62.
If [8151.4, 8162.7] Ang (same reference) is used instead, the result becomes 8152.38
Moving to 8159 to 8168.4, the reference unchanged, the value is 8159.89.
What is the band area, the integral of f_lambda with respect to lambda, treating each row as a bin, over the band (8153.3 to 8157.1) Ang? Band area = 17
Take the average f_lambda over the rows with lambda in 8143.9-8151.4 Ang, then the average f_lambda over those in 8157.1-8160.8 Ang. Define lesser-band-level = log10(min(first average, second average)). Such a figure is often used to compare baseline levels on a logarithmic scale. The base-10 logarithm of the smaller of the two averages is 0.652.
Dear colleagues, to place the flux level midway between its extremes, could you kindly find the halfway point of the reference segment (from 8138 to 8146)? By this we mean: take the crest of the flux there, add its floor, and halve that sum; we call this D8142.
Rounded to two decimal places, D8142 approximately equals 4.63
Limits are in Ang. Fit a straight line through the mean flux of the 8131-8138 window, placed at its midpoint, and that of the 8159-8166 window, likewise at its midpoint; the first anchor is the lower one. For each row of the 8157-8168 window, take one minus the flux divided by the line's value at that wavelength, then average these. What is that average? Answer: 0.001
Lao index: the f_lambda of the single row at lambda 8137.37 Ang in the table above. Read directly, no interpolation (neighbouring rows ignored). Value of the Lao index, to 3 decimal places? 4.745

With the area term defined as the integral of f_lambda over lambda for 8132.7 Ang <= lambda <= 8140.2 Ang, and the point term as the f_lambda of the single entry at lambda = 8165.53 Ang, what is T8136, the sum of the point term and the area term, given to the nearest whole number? 40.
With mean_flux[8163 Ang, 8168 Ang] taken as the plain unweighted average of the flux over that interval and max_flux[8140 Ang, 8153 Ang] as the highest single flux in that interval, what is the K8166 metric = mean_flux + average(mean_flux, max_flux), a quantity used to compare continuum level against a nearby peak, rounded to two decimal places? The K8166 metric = 9.23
